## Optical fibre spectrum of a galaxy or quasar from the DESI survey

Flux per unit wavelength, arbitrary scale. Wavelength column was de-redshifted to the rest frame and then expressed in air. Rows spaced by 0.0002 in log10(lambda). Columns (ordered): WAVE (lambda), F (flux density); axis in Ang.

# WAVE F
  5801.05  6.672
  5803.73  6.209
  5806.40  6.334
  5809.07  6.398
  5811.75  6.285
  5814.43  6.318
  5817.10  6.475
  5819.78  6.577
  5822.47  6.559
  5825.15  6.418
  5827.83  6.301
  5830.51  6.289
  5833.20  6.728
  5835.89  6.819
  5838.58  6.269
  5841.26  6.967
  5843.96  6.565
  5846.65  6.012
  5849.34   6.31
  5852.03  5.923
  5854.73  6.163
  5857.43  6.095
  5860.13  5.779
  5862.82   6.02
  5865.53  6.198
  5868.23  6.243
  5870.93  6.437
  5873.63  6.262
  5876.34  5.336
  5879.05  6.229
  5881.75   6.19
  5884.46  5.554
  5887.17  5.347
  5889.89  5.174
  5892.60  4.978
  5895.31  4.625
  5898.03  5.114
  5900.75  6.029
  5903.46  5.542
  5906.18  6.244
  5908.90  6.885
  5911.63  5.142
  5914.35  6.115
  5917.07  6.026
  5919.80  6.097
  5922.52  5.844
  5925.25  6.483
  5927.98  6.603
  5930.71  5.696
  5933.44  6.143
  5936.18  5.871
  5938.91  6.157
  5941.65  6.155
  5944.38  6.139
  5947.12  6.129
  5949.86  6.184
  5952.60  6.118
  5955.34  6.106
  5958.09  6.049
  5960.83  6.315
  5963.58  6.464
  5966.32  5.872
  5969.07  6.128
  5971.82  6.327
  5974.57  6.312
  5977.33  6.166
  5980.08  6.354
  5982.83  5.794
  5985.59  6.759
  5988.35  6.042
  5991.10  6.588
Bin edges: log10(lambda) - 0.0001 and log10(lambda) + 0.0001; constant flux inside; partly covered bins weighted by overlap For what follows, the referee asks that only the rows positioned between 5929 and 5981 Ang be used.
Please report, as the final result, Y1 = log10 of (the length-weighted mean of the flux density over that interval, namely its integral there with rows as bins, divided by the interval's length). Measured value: 0.788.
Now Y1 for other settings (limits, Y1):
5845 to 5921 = 0.768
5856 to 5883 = 0.784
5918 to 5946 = 0.787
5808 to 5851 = 0.810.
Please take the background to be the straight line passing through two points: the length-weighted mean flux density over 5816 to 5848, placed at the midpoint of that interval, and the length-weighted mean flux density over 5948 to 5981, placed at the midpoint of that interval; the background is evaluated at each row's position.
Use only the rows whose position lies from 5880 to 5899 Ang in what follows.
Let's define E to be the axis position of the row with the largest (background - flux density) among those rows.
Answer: 5895.31 Ang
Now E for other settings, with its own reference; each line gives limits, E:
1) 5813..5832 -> 5814.43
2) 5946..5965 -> 5958.09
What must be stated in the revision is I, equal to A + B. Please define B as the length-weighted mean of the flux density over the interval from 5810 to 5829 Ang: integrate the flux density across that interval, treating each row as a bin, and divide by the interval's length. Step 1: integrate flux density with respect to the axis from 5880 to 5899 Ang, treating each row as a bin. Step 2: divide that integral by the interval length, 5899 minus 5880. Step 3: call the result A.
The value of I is 11.7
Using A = 5.3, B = 6.42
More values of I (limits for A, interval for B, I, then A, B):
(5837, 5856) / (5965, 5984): 12.5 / 6.3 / 6.14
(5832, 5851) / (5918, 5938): 12.6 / 6.5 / 6.10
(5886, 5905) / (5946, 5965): 11.5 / 5.3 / 6.20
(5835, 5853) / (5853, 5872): 12.5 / 6.4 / 6.12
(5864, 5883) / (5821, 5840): 12.6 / 6.1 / 6.49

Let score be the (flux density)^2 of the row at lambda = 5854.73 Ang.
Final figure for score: 38.0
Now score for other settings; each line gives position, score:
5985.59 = 45.7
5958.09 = 36.6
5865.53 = 38.4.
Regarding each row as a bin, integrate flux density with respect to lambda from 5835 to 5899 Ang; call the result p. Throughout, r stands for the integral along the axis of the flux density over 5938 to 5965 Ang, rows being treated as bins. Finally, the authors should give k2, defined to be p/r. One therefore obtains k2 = 2.3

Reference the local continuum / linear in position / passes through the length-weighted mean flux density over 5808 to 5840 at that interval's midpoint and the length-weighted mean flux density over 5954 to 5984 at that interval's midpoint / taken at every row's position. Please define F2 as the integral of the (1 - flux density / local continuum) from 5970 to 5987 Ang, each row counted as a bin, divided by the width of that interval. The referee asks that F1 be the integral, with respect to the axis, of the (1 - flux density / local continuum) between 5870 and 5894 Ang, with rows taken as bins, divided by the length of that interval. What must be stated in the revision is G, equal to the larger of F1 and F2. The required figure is 0.10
